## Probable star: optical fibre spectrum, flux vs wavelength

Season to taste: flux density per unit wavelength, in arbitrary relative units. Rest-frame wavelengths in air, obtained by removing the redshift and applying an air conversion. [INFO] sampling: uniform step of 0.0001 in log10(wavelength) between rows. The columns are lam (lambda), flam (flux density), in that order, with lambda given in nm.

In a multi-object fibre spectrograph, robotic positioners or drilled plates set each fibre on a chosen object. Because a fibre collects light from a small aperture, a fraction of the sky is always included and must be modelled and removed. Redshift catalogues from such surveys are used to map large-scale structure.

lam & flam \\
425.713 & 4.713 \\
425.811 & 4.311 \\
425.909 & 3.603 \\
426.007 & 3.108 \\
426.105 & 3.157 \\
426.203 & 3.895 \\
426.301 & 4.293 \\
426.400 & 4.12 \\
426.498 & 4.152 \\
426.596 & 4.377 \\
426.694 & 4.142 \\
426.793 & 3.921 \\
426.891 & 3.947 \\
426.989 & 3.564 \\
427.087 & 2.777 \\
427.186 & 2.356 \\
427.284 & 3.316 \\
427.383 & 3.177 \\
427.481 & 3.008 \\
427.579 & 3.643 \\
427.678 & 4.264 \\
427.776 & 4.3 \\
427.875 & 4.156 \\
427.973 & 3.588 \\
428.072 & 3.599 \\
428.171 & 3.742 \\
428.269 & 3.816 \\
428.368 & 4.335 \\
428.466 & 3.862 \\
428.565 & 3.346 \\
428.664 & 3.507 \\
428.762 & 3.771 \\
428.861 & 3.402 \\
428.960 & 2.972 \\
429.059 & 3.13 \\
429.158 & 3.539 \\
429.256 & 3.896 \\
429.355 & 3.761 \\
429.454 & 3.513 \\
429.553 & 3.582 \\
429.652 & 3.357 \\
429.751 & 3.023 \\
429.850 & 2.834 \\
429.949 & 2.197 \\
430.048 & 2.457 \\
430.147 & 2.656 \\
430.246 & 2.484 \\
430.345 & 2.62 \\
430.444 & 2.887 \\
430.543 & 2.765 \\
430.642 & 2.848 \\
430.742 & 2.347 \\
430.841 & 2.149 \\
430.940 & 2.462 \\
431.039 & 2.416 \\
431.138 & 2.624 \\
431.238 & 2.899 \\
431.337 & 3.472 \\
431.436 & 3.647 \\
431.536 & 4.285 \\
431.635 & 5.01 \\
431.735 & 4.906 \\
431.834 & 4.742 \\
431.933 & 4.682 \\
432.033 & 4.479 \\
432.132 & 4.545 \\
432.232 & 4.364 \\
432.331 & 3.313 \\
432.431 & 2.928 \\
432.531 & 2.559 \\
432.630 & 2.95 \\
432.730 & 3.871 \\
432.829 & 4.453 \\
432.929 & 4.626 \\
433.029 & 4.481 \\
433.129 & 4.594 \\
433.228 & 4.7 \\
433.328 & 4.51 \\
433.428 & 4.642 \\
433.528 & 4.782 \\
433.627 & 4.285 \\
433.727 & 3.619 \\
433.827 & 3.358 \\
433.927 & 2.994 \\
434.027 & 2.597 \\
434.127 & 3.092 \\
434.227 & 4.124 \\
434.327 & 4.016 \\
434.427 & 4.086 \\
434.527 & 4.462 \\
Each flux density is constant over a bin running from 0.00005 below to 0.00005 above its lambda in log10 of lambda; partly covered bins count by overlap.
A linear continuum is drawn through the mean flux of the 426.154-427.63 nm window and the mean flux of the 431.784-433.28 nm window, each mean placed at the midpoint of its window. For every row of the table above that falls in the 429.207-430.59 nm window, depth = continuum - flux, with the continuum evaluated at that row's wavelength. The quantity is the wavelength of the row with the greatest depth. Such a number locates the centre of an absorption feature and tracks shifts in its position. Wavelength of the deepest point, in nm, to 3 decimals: 429.949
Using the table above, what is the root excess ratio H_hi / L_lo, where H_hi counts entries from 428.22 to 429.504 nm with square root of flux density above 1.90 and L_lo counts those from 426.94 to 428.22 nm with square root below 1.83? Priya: 1.2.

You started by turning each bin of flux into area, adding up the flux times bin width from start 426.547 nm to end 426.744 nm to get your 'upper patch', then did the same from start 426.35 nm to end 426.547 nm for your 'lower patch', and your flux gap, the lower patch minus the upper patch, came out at -0.02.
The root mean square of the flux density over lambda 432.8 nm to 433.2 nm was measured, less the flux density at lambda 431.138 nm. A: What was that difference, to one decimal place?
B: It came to 1.9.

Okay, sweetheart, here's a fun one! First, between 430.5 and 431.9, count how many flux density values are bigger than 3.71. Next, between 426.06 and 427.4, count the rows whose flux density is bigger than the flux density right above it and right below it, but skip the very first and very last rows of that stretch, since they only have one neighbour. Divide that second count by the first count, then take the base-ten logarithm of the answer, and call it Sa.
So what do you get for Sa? 0.00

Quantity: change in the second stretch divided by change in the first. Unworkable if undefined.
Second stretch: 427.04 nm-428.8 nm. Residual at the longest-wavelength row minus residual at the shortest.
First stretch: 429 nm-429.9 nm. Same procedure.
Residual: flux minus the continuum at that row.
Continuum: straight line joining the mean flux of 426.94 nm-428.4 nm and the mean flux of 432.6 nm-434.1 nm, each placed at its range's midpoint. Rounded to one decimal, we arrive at -2.4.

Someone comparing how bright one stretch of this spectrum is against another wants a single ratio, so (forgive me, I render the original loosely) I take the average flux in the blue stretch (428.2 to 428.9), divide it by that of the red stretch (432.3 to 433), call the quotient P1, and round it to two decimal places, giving 1.05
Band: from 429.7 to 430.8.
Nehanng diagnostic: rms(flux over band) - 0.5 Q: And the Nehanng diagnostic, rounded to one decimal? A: 2.2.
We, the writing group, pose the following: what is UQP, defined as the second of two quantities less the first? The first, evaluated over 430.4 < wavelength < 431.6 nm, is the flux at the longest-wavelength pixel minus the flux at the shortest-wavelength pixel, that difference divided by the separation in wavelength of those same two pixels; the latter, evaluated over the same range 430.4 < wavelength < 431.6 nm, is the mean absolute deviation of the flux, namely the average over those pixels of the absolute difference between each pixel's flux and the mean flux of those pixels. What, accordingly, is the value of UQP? -0.8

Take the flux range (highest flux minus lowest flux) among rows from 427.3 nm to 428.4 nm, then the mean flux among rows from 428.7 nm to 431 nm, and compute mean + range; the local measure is 4.3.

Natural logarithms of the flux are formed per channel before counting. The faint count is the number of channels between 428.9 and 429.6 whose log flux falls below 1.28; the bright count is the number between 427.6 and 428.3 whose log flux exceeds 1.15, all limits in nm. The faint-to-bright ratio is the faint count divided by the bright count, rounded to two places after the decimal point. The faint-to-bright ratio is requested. 0.71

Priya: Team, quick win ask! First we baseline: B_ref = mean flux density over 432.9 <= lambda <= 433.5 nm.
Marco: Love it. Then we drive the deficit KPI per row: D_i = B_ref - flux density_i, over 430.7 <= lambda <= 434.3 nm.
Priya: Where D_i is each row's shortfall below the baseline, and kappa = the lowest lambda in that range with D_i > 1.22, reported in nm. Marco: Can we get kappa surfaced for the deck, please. 430.742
